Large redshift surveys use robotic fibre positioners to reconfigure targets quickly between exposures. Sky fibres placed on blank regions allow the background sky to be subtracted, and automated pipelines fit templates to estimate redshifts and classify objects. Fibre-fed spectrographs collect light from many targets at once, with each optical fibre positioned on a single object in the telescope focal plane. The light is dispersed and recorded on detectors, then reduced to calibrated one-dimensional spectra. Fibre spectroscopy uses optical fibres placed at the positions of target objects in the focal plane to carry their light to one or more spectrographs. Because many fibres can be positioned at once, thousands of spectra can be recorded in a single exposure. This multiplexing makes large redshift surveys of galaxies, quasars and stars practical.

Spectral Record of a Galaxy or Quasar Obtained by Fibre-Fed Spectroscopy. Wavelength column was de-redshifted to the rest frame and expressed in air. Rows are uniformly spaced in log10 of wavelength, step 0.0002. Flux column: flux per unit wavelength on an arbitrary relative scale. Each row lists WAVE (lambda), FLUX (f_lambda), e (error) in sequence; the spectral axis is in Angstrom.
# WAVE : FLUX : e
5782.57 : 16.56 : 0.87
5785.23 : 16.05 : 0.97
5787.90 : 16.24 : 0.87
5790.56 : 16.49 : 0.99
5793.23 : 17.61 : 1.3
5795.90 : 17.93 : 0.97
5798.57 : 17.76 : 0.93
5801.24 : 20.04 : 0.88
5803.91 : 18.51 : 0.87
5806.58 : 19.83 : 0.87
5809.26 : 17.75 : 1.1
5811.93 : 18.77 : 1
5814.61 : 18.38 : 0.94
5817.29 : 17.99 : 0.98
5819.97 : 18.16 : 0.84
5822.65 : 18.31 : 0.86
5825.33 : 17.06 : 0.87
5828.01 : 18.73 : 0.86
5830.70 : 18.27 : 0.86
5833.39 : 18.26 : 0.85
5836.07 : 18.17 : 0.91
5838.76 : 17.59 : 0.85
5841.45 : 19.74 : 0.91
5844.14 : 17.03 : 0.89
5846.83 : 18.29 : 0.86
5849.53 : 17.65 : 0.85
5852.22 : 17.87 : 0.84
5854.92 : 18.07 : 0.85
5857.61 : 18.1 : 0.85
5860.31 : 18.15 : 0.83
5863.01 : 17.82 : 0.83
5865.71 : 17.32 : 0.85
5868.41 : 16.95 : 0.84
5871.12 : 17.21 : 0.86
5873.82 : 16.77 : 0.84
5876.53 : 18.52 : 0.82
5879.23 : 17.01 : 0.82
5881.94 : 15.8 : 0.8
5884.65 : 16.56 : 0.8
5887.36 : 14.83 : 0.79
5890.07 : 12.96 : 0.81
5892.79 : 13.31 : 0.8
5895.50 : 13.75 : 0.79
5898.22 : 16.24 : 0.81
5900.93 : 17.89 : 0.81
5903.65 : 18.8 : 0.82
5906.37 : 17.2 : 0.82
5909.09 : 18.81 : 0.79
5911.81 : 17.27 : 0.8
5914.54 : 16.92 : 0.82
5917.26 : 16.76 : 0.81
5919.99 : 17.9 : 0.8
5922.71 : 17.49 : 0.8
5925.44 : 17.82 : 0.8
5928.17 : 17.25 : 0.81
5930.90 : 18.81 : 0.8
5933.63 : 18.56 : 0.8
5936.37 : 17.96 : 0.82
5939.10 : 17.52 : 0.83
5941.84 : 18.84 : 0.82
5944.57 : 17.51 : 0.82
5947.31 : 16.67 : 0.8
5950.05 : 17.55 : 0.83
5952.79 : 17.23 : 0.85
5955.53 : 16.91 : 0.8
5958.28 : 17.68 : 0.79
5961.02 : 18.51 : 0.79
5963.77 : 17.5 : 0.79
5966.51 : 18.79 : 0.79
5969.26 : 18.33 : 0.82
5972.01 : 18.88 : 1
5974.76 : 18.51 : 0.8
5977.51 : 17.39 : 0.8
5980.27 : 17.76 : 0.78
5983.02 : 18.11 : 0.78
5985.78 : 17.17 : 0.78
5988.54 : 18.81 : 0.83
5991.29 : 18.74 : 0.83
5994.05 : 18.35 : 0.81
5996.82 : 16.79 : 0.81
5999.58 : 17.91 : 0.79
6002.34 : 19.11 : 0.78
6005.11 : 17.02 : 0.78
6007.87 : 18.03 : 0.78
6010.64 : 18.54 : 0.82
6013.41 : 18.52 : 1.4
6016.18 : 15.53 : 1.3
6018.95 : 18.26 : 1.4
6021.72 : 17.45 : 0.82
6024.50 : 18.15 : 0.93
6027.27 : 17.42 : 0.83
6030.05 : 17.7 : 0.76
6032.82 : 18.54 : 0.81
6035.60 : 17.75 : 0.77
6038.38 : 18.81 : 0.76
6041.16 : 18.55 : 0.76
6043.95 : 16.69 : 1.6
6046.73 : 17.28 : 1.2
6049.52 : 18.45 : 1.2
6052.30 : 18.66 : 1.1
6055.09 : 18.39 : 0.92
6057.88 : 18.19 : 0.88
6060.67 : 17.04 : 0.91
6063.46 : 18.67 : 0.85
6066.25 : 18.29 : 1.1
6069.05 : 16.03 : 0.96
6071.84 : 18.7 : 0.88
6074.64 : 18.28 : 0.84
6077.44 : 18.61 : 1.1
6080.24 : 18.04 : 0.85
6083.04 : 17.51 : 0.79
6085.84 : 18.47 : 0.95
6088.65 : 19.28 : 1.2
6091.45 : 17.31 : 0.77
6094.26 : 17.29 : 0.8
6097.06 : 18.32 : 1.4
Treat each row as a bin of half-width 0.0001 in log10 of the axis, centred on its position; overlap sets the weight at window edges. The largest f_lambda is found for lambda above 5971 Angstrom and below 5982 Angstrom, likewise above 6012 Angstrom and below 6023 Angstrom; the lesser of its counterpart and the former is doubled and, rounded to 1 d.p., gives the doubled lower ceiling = 37.0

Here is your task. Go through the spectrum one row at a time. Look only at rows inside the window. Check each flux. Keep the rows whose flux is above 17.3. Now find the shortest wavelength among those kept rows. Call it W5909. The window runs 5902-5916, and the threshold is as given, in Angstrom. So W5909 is 5903.65 Angstrom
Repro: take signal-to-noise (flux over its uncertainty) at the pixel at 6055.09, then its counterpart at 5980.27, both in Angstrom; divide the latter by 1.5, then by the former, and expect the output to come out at 0.76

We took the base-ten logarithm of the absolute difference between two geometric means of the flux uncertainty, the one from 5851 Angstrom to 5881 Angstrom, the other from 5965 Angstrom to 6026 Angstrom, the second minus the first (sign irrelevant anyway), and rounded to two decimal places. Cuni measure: -1.44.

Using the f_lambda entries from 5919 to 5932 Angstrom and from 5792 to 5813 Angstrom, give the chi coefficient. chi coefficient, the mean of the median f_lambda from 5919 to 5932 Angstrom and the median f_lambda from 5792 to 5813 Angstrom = 18.0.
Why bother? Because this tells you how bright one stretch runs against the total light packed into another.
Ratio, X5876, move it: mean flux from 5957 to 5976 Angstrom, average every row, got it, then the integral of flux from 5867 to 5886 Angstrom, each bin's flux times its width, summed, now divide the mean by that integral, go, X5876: 0.057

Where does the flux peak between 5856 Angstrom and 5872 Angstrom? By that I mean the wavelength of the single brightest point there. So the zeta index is 5860.31 Angstrom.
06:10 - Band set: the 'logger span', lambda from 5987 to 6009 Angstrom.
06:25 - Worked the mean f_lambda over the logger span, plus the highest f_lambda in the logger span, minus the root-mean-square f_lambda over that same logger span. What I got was 19.09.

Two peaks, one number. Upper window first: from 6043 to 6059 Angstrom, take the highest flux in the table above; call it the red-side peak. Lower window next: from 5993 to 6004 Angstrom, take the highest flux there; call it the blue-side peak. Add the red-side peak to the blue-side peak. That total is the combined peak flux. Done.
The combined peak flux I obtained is 37.8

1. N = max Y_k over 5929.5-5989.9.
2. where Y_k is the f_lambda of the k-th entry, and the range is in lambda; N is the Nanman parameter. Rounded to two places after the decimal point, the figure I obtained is 18.88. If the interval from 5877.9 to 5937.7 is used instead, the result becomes 18.81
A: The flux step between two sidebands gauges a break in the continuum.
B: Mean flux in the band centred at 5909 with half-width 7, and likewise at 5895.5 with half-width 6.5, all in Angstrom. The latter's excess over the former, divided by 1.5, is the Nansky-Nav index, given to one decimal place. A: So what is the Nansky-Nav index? -2.0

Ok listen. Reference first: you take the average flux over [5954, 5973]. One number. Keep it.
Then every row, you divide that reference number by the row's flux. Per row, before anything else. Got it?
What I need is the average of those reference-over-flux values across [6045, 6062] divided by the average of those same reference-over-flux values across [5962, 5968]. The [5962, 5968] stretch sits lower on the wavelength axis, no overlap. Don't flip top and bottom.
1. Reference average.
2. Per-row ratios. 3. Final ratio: 1.01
